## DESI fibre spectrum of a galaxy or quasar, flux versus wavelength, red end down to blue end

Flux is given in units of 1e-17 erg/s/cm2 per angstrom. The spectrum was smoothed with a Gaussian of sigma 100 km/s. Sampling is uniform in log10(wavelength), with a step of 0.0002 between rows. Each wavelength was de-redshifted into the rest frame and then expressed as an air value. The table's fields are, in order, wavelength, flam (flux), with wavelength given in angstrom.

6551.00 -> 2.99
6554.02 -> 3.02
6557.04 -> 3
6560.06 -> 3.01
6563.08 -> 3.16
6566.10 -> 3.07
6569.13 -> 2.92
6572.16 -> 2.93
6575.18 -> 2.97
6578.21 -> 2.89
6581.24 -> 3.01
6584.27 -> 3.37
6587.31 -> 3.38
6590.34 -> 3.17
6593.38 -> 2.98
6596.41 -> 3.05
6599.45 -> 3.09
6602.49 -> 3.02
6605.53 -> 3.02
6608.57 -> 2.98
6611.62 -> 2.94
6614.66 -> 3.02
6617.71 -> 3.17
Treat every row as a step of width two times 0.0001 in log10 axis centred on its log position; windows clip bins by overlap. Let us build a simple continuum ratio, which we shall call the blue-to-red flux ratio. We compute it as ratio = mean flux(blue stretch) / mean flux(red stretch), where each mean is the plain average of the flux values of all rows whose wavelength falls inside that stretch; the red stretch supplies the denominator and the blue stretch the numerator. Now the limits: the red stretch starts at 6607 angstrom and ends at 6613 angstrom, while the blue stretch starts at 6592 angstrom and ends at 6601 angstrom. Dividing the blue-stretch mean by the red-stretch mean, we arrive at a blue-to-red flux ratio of 1.03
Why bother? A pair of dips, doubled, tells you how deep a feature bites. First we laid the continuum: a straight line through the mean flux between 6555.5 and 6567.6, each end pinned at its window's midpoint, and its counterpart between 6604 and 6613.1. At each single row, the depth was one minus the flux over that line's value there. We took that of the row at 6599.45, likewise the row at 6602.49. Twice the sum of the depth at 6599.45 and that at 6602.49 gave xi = -0.1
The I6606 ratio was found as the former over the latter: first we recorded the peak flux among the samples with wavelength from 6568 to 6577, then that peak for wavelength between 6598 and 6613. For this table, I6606 0.96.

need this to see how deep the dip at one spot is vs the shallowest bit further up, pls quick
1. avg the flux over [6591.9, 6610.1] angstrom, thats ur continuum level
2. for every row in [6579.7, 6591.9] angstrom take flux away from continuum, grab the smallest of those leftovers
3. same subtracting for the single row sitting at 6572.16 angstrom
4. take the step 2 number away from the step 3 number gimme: 0.45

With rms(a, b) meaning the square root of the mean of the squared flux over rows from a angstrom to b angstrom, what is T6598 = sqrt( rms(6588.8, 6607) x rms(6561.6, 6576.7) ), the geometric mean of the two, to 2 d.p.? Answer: 3.03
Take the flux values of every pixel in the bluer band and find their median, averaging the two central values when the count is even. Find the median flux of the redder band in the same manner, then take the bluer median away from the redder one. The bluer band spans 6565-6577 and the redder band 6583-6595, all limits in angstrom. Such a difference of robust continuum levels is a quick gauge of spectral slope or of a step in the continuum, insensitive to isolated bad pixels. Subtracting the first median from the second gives 0.32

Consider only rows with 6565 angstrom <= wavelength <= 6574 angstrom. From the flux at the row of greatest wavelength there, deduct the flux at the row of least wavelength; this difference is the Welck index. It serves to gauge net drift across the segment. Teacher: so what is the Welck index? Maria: -0.14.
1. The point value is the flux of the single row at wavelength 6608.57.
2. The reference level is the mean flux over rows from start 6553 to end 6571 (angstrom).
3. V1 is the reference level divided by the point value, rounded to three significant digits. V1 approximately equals 1.02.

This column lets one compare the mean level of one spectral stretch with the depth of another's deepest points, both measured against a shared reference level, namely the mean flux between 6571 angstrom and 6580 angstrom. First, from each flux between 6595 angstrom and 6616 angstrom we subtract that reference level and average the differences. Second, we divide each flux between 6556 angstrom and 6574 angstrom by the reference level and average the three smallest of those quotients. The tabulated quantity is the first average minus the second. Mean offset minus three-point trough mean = -0.92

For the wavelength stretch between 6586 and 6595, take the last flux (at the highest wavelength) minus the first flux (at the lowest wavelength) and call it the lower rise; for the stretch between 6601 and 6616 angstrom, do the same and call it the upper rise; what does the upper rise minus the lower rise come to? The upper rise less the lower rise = 0.40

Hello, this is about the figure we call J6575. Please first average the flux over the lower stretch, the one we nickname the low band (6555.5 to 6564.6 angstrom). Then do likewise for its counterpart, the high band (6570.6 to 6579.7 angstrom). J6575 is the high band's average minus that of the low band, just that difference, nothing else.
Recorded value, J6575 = -0.127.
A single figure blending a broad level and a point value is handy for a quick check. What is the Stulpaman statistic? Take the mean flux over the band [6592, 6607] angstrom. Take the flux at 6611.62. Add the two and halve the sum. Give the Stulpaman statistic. 2.99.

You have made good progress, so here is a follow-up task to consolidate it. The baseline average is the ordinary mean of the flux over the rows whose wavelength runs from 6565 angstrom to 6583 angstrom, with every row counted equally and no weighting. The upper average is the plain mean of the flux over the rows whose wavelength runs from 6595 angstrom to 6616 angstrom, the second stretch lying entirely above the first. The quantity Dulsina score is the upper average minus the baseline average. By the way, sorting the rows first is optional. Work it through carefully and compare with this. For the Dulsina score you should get 0.05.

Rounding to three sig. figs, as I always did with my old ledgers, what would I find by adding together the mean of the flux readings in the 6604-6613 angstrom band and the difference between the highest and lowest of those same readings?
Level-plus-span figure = 3.06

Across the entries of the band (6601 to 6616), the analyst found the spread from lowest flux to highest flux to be 0.08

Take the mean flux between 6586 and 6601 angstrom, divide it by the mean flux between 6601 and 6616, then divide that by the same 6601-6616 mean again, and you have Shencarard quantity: 0.349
